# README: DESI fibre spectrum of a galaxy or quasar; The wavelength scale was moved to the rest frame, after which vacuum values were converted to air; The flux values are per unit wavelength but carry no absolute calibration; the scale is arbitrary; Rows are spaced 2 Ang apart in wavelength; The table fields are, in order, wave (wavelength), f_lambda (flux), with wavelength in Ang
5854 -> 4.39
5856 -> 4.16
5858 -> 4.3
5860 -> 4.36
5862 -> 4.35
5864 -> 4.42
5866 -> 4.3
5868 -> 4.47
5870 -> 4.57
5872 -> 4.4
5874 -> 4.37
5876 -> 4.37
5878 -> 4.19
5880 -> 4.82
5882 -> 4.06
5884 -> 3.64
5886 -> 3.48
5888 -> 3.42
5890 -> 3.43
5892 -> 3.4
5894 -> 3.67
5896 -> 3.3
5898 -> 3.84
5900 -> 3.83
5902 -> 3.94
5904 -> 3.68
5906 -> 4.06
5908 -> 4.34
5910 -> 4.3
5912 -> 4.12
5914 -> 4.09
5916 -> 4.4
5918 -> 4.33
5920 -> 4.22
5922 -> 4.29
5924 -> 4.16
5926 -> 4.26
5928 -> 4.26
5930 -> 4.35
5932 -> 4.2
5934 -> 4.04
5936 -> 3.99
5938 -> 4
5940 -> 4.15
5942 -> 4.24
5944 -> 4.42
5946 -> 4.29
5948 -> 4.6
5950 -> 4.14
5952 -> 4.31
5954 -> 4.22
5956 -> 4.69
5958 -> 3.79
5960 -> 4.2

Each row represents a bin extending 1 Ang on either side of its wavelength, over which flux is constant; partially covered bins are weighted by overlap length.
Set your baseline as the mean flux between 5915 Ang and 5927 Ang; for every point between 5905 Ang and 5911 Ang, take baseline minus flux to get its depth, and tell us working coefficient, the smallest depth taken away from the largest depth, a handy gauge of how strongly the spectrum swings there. 0.28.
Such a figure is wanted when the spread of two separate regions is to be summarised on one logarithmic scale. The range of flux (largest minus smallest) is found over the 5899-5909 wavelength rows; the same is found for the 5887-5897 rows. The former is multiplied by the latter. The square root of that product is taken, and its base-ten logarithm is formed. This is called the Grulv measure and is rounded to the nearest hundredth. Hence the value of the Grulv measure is -0.31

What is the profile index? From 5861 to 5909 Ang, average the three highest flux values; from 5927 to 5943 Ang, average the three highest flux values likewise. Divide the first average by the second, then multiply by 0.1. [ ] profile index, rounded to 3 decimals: 0.108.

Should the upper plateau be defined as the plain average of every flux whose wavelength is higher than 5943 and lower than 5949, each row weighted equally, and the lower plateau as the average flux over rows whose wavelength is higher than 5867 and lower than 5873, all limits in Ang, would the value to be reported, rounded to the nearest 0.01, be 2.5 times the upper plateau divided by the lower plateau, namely 2.48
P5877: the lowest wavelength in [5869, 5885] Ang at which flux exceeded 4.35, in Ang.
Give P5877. 5870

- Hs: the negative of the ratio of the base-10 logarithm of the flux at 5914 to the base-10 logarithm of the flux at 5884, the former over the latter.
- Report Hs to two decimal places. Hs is -1.09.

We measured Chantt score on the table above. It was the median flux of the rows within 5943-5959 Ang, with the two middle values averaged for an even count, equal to 4.30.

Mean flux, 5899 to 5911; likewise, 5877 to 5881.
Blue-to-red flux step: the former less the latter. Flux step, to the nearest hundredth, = -0.48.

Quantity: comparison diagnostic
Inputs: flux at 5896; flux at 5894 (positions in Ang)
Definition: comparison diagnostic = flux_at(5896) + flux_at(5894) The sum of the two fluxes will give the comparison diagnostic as 6.97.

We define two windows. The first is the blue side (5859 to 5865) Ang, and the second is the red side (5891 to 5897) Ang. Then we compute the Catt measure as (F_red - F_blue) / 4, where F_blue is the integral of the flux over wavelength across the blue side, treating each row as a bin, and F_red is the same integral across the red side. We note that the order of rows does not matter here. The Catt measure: -1.4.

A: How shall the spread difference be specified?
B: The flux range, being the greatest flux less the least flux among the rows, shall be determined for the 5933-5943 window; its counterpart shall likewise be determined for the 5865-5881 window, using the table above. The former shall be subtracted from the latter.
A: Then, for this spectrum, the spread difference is 0.4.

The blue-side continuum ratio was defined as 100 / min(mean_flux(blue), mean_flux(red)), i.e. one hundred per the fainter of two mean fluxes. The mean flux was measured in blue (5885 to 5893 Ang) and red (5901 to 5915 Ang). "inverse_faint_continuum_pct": 29.1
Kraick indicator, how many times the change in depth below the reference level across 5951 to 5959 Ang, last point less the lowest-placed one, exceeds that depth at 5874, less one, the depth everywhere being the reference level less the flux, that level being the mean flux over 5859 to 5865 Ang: 77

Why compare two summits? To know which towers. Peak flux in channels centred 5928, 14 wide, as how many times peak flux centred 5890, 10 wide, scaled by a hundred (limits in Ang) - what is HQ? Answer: 119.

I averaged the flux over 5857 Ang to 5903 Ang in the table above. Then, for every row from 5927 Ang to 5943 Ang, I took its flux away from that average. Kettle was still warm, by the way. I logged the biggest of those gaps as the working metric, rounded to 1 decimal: 0.1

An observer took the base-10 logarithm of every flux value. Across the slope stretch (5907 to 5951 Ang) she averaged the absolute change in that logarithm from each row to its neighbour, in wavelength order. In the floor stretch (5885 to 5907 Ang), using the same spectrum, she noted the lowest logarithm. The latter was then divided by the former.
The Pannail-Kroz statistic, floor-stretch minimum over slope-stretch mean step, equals 38.0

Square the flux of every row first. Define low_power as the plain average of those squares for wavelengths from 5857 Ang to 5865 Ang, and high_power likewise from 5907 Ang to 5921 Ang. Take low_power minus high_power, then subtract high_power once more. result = -17.3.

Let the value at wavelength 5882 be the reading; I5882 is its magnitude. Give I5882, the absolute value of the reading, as 4.06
